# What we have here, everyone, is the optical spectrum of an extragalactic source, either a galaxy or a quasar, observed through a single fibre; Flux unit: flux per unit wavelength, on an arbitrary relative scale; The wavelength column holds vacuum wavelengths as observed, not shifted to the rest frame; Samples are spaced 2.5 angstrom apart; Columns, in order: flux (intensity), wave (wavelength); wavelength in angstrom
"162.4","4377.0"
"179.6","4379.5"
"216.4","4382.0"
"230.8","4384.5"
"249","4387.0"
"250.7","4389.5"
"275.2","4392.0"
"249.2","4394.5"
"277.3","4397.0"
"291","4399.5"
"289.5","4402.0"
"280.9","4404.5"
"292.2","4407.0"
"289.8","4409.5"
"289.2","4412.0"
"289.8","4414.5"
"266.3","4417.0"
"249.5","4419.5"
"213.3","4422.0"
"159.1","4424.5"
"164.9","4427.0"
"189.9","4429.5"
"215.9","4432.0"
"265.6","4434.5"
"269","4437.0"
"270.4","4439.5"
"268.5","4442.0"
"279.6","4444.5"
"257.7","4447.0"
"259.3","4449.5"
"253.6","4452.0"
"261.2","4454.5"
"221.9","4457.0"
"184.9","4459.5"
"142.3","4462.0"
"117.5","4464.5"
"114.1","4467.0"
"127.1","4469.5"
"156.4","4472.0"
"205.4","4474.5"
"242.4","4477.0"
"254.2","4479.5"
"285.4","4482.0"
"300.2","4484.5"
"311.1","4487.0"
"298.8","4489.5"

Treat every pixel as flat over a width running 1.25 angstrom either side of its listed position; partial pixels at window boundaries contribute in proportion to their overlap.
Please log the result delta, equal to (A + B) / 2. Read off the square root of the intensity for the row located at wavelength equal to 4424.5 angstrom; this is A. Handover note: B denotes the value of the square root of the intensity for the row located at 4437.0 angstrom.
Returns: 14.5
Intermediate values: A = 12.6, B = 16.4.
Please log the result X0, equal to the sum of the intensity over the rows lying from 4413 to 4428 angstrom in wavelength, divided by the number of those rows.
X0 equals 224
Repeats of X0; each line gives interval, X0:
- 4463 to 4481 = 174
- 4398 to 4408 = 288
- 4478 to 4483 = 270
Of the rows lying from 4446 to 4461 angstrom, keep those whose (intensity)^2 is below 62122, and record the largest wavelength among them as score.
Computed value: 4459.5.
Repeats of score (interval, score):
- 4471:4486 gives 4477.0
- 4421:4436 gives 4432.0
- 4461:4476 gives 4474.5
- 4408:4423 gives 4422.0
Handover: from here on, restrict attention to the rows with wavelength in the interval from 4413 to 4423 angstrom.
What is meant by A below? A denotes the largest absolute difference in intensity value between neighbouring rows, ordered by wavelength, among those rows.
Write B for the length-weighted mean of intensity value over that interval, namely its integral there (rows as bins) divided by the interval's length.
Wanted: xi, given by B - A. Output 220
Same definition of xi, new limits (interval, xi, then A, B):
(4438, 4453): 243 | 22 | 265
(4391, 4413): 253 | 28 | 282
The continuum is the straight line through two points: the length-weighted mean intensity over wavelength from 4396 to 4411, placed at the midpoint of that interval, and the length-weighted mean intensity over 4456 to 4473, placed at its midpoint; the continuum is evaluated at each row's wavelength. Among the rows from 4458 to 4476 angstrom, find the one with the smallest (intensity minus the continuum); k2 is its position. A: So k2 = 4464.5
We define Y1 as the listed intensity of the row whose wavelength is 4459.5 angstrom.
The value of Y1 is 184.9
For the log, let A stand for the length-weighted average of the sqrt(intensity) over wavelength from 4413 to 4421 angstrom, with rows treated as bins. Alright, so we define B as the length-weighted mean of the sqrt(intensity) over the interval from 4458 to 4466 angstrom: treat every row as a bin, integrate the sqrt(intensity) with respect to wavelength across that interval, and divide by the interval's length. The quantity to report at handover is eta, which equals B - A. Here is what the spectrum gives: -4.2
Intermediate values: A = 16.3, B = 12.2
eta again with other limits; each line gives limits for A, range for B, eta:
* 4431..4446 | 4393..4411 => 0.6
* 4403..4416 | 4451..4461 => -1.9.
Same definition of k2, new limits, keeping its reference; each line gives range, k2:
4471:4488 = 4472.0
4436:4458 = 4457.0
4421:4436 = 4424.5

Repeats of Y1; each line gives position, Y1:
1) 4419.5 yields 249.5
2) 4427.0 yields 164.9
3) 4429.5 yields 189.9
